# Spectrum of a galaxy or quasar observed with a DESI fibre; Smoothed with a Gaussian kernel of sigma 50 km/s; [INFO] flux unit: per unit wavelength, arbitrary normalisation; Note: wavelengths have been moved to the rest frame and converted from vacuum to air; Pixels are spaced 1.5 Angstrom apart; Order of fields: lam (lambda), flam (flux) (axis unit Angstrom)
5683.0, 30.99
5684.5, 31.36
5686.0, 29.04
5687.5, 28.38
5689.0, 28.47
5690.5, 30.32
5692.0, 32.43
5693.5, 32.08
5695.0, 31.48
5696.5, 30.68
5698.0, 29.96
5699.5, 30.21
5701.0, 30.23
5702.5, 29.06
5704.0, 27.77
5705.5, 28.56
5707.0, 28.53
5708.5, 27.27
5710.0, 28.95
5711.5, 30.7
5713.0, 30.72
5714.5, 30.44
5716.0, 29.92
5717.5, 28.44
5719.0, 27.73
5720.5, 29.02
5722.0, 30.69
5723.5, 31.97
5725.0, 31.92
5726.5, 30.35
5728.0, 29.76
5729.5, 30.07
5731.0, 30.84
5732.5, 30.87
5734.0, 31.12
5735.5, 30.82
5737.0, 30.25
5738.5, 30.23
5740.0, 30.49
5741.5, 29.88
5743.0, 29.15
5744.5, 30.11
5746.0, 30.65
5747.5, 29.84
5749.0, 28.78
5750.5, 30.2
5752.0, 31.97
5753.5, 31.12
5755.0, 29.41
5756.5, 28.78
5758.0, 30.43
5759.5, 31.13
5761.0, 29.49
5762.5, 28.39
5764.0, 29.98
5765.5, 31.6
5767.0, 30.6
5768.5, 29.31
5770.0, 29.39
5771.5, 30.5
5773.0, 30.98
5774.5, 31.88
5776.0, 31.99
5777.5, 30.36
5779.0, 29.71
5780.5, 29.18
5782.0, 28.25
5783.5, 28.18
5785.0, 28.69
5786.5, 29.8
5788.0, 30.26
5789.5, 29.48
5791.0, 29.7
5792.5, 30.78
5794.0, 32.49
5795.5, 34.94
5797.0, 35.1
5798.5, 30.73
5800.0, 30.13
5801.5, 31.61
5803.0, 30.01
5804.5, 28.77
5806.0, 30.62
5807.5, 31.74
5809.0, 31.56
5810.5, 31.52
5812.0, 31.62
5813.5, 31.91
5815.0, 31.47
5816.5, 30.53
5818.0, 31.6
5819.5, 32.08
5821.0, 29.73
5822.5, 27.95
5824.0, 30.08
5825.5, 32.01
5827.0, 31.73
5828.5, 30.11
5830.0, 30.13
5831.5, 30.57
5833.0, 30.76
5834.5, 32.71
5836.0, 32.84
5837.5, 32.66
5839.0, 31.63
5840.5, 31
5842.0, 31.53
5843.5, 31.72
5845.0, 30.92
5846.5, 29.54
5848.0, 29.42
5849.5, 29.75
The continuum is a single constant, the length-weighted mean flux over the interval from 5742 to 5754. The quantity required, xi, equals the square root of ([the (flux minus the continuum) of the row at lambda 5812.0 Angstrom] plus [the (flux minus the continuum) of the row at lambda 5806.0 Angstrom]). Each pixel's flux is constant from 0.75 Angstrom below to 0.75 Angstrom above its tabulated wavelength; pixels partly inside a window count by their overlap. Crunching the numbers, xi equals 1.4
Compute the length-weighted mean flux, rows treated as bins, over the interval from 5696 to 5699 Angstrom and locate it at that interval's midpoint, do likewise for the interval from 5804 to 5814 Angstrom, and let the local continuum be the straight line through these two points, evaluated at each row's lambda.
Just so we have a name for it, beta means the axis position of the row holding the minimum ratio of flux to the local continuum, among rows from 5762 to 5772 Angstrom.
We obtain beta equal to 5762.5 Angstrom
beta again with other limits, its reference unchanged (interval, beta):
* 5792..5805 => 5804.5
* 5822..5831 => 5822.5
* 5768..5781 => 5780.5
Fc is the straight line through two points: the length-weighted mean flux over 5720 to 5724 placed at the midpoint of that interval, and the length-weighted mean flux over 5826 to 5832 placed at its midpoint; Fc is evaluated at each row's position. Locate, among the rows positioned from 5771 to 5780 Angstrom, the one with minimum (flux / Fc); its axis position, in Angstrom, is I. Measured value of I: 5779.0 Angstrom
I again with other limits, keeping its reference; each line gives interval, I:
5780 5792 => 5783.5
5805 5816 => 5806.0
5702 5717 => 5708.5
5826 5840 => 5828.5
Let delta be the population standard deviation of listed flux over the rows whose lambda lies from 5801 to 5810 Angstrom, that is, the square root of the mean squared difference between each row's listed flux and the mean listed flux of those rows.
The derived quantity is 1.07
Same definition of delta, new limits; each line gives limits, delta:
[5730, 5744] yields 0.58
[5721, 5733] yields 0.75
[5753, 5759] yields 0.90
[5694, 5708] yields 1.13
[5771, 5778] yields 0.68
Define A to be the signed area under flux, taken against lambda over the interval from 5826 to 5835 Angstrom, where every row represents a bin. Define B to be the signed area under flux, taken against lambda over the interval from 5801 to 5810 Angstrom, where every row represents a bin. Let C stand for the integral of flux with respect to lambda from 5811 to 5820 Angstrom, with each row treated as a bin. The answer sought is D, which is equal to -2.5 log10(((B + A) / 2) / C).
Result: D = 0.023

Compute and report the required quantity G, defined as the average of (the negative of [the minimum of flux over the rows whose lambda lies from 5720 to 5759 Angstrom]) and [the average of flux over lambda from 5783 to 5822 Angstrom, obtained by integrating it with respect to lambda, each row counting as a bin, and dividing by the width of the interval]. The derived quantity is 1.09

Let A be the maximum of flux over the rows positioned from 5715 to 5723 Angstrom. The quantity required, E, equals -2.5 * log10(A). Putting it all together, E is -3.717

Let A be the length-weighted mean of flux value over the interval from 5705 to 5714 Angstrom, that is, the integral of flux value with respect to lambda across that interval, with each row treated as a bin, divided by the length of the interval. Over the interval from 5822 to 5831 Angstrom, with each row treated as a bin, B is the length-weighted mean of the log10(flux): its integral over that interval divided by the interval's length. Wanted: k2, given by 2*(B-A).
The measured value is -55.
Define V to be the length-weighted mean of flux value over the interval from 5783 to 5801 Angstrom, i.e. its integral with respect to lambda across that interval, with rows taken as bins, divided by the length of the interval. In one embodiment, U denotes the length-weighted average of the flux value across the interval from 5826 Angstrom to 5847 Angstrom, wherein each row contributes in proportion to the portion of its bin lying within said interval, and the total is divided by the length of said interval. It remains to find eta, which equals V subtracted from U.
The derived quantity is 0.4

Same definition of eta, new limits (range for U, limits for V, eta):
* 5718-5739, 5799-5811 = -0.3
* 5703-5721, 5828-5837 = -2.3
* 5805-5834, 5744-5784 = 0.8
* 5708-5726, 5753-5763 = 0.0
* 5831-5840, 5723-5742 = 1.2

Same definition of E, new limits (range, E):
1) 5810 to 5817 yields -3.760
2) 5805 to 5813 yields -3.754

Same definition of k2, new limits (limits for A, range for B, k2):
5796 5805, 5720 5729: -59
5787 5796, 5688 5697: -59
